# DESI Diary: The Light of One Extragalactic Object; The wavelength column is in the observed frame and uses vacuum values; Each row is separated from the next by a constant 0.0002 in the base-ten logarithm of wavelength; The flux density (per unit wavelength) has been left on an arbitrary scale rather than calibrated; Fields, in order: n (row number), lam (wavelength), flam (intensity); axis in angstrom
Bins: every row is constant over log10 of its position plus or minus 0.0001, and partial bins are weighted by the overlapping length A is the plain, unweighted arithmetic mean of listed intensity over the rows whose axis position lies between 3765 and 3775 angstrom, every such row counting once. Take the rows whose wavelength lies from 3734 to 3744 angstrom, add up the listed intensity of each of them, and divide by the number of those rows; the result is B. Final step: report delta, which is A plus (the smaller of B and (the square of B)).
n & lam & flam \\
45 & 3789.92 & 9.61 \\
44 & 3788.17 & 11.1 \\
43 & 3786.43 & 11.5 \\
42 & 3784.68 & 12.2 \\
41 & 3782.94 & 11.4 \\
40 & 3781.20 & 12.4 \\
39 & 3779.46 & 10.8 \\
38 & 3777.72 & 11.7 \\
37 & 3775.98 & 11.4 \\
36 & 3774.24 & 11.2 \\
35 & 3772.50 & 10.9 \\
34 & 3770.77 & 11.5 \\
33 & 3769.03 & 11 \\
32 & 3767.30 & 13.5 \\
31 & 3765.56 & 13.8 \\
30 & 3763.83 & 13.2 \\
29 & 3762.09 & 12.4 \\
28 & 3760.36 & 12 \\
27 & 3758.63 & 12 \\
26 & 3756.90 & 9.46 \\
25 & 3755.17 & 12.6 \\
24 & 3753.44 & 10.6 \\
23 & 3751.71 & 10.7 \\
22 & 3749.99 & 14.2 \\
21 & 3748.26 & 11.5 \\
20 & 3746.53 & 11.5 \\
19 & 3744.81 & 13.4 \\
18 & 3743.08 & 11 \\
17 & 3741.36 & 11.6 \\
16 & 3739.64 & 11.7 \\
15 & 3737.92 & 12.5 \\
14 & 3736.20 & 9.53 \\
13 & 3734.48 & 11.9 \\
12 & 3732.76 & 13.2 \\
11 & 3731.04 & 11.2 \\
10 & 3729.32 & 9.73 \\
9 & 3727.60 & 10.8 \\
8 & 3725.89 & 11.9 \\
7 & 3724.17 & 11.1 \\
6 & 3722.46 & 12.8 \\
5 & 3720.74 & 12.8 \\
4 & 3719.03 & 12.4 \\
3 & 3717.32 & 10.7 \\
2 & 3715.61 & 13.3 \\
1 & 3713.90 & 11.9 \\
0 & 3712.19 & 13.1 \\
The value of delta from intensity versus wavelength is 23.4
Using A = 12.0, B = 11.4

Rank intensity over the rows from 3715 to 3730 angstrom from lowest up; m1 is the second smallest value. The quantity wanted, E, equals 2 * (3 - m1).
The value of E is -15.4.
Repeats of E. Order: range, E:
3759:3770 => -18.0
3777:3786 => -16.8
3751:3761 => -15.2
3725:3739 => -13.5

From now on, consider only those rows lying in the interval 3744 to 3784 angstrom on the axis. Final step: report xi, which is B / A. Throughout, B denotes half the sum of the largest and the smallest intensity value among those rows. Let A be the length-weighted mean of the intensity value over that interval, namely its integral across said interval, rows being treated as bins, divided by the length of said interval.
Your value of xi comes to 1.00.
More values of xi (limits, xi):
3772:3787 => 1.01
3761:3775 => 1.01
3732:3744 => 0.98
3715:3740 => 0.98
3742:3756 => 1.04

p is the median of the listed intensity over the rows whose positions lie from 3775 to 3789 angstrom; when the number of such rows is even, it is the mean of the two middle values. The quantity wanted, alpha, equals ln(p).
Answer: 2.44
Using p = 11.45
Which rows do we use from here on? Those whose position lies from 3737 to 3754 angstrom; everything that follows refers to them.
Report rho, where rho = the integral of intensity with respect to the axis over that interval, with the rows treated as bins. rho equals 202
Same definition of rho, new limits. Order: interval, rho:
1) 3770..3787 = 196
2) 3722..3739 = 194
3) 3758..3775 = 207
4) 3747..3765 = 214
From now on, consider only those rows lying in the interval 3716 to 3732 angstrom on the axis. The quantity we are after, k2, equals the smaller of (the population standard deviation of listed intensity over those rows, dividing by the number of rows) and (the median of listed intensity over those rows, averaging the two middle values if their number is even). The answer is 0.99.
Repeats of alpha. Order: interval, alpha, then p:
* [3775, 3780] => 2.43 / 11.40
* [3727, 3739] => 2.42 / 11.20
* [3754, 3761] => 2.48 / 12.00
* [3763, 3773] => 2.51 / 12.35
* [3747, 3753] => 2.44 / 11.50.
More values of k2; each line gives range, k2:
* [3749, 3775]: 1.30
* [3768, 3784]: 0.46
